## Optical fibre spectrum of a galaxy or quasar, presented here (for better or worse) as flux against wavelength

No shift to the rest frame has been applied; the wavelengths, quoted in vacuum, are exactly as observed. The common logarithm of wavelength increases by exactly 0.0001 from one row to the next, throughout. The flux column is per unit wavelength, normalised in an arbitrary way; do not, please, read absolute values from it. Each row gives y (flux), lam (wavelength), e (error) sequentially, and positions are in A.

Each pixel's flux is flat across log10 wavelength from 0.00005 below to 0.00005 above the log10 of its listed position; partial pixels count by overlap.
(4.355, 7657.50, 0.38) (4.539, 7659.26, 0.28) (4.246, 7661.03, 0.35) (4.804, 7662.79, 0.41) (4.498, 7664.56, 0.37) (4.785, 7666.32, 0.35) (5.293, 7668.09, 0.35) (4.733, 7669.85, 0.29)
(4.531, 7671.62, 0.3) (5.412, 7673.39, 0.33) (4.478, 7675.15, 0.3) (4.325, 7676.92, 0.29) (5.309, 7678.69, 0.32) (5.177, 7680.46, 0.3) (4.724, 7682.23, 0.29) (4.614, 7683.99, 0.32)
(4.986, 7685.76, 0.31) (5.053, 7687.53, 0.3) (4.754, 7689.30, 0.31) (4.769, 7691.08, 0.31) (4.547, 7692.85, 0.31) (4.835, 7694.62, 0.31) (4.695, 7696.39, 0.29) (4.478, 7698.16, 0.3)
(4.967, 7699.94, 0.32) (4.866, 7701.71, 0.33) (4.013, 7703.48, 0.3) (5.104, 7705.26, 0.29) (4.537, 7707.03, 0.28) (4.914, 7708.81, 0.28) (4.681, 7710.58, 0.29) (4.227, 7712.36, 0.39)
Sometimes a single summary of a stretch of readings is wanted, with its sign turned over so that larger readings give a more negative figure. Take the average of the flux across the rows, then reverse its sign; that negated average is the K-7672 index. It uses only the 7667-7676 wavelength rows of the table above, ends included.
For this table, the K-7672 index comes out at -4.89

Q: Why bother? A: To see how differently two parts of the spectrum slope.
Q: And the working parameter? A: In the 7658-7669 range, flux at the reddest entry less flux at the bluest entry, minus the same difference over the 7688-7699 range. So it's 1.0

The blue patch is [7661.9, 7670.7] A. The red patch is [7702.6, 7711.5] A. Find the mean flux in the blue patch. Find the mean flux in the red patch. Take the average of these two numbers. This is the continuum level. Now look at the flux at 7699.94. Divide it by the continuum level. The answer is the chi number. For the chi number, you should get 1.05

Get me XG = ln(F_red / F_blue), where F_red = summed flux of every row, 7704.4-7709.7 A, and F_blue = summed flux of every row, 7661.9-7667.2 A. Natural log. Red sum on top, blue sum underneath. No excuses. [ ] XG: 0.033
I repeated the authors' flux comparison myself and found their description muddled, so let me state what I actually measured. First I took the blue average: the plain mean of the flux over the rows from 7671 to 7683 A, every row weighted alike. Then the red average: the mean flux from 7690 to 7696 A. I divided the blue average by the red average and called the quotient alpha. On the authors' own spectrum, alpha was 1.03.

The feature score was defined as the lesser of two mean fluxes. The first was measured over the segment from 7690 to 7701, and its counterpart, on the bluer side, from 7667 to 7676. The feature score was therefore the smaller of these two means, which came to 4.72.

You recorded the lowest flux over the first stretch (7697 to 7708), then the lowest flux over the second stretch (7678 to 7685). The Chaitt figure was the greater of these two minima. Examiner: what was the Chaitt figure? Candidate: 4.61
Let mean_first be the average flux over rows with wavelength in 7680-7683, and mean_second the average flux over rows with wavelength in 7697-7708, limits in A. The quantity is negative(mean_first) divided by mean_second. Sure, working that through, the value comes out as -1.06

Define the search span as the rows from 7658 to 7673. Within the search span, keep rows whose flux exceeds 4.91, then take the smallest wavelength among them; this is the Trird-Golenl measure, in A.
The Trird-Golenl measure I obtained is 7668.09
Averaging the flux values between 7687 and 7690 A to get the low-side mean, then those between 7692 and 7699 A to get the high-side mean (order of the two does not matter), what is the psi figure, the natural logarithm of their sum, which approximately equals 2.26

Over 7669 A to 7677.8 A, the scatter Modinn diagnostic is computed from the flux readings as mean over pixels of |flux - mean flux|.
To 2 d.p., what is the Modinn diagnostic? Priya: 0.30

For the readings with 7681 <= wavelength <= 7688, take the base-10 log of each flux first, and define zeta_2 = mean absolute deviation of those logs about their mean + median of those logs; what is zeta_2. 0.70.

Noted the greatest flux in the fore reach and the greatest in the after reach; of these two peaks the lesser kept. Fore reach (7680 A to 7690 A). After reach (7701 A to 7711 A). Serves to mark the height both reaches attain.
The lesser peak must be 5.10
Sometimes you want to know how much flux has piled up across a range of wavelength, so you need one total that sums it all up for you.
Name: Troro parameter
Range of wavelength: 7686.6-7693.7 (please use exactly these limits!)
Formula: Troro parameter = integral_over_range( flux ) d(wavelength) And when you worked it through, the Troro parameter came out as 33.9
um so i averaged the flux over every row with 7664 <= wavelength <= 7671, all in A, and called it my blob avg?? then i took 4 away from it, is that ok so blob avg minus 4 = 0.83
